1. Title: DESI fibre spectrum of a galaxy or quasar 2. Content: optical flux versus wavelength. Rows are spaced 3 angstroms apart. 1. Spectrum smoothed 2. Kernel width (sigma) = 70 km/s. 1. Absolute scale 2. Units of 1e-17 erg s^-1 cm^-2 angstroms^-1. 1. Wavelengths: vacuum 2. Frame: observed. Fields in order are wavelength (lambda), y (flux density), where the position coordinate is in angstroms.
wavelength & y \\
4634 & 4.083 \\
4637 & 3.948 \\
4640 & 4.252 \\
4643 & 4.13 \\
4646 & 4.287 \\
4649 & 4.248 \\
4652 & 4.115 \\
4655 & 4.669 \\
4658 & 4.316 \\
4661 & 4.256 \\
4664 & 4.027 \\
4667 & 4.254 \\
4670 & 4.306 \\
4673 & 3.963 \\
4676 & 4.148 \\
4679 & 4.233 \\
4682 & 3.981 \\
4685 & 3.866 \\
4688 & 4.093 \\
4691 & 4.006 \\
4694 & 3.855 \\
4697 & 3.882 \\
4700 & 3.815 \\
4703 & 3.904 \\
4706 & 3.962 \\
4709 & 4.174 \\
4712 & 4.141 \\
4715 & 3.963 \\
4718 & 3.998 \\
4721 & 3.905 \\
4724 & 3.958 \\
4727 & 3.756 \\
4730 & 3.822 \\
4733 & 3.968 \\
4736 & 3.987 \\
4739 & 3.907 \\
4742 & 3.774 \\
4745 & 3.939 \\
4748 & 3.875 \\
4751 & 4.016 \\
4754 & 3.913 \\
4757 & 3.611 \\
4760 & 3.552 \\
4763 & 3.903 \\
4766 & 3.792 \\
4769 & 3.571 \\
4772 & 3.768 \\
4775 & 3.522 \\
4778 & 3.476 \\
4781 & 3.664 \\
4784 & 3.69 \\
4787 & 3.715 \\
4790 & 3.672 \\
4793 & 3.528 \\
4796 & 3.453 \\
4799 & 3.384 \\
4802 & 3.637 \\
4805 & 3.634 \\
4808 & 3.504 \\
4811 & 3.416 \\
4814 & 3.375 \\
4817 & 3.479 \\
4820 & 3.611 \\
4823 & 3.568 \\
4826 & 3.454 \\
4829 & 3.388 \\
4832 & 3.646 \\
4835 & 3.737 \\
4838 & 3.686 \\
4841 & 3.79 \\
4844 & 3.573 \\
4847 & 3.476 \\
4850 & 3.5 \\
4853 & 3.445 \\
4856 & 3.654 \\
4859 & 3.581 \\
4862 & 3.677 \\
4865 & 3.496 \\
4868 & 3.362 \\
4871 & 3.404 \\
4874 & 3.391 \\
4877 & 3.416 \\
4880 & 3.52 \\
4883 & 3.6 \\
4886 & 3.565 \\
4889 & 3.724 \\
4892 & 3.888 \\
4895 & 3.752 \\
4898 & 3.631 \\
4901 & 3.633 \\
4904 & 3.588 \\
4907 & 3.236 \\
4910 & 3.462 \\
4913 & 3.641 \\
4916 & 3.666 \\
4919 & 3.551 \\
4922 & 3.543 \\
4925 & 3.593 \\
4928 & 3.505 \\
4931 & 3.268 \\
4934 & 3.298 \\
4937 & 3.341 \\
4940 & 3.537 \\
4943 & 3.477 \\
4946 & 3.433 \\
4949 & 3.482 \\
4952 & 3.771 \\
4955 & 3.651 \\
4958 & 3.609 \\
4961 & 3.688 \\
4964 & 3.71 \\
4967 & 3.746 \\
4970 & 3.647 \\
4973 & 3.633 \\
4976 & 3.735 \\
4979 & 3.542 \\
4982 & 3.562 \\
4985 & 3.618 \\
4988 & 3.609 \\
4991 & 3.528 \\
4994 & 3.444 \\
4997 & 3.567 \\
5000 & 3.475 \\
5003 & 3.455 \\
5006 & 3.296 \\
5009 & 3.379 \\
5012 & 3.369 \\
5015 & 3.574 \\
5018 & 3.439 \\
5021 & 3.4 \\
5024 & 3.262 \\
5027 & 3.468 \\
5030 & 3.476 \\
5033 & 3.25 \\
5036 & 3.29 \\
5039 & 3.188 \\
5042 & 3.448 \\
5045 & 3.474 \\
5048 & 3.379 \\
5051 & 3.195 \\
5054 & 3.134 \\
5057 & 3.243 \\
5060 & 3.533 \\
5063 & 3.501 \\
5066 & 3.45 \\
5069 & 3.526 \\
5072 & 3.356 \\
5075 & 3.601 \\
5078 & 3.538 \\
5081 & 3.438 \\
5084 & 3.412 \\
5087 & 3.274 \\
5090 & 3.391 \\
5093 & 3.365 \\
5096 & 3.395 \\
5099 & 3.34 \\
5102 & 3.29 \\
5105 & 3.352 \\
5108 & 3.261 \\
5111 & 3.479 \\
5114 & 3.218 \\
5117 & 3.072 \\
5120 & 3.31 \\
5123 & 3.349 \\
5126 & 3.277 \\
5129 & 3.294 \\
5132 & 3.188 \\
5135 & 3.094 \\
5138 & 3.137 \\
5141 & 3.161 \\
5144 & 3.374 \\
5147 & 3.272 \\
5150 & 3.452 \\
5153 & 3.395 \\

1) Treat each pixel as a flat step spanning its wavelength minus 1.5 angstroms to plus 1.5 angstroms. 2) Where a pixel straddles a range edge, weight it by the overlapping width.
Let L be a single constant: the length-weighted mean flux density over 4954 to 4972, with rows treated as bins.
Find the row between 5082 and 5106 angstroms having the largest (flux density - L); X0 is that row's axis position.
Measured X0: 5084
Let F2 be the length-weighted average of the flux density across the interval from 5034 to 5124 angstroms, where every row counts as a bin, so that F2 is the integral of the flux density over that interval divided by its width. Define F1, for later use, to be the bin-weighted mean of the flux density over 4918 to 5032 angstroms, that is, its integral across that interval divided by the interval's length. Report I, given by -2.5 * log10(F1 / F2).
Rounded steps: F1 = 3.52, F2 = 3.36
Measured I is -0.05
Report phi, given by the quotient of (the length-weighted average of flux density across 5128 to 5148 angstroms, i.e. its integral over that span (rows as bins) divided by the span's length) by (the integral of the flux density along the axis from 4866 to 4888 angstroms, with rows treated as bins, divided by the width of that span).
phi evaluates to 0.93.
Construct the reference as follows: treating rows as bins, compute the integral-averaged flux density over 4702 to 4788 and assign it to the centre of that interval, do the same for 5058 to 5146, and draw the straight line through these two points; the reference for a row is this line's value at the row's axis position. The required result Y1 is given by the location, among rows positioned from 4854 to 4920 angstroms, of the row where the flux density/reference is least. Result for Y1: 4907 angstroms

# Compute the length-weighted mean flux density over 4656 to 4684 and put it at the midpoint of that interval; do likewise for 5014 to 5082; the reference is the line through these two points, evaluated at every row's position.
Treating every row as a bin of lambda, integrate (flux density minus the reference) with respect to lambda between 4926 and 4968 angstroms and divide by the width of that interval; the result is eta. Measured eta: -0.07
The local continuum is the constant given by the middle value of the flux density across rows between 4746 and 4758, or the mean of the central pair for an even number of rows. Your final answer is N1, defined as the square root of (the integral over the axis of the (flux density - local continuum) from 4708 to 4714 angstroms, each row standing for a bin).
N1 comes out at 1.2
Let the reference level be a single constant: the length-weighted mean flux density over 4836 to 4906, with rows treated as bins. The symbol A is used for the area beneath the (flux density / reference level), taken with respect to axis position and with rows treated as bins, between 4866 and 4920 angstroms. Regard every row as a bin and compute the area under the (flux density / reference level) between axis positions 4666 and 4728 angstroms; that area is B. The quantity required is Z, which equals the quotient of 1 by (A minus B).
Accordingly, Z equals -0.06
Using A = 54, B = 69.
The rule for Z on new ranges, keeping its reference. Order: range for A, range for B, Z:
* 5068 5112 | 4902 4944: 1.07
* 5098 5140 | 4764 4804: -0.48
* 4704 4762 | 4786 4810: 0.03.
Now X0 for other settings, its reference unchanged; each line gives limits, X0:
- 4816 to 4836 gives 4835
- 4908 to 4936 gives 4916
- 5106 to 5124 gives 5111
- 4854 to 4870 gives 4862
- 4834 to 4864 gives 4841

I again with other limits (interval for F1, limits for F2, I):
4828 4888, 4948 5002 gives 0.02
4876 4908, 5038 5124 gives -0.08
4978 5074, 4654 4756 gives 0.17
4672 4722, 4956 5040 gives -0.14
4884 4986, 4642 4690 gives 0.17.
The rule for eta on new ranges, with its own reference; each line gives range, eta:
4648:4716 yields -0.05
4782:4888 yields -0.29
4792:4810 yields -0.38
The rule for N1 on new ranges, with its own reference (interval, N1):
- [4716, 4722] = 0.6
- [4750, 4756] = 0.5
